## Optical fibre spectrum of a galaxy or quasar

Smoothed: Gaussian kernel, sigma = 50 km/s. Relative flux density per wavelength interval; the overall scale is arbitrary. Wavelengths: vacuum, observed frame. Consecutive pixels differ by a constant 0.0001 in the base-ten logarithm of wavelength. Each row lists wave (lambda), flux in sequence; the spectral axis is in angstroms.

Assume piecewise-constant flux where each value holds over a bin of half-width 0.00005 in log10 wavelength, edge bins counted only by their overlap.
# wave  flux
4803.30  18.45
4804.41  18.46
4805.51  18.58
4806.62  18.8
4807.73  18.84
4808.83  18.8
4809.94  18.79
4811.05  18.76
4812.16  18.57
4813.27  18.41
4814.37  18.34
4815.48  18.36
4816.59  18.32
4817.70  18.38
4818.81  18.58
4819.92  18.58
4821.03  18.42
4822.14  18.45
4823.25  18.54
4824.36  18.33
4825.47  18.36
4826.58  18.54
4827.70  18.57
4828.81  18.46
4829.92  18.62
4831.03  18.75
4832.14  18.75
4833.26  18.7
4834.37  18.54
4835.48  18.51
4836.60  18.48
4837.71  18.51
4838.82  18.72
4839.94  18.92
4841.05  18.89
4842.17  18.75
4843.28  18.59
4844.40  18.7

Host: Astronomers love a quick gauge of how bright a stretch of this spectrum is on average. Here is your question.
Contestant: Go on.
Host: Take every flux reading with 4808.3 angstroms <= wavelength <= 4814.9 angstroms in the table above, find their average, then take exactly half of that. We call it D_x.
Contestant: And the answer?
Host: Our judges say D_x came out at 9.31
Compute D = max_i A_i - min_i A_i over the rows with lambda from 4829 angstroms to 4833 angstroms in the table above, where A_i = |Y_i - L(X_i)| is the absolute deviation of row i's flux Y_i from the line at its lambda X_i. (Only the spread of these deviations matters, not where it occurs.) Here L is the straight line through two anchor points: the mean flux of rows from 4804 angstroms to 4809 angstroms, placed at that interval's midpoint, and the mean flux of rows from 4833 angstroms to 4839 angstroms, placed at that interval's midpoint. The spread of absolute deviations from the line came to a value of 0.14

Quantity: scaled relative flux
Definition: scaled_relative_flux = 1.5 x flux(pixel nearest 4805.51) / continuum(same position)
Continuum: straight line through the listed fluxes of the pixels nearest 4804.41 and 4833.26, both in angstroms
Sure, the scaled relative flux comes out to 1.51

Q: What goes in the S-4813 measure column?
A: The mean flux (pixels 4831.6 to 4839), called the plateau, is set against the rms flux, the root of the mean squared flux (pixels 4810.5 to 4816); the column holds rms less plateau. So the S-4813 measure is -0.11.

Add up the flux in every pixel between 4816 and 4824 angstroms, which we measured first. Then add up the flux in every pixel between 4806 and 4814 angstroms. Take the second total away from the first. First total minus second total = -1.7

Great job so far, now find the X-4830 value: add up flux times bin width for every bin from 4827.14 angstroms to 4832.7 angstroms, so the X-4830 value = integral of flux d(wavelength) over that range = 104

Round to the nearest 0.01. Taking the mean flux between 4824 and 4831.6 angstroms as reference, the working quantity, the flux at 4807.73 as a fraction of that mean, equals 1.02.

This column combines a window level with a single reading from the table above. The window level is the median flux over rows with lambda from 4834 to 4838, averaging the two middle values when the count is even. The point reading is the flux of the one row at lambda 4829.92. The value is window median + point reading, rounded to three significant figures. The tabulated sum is 37.1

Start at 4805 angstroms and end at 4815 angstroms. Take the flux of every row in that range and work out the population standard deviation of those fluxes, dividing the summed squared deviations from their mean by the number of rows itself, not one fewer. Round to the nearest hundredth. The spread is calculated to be 0.18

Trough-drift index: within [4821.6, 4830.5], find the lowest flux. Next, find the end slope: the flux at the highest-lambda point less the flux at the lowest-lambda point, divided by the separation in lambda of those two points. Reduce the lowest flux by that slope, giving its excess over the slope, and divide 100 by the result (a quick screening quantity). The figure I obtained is 5.46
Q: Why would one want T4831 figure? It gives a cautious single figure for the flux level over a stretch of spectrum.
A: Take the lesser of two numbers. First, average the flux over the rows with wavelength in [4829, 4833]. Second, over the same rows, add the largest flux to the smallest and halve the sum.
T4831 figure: 18.7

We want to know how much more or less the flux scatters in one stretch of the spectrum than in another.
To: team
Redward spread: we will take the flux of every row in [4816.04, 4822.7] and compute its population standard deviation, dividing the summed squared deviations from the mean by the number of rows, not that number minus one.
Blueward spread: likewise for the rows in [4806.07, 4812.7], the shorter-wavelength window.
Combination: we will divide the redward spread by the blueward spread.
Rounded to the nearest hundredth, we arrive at 1.10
